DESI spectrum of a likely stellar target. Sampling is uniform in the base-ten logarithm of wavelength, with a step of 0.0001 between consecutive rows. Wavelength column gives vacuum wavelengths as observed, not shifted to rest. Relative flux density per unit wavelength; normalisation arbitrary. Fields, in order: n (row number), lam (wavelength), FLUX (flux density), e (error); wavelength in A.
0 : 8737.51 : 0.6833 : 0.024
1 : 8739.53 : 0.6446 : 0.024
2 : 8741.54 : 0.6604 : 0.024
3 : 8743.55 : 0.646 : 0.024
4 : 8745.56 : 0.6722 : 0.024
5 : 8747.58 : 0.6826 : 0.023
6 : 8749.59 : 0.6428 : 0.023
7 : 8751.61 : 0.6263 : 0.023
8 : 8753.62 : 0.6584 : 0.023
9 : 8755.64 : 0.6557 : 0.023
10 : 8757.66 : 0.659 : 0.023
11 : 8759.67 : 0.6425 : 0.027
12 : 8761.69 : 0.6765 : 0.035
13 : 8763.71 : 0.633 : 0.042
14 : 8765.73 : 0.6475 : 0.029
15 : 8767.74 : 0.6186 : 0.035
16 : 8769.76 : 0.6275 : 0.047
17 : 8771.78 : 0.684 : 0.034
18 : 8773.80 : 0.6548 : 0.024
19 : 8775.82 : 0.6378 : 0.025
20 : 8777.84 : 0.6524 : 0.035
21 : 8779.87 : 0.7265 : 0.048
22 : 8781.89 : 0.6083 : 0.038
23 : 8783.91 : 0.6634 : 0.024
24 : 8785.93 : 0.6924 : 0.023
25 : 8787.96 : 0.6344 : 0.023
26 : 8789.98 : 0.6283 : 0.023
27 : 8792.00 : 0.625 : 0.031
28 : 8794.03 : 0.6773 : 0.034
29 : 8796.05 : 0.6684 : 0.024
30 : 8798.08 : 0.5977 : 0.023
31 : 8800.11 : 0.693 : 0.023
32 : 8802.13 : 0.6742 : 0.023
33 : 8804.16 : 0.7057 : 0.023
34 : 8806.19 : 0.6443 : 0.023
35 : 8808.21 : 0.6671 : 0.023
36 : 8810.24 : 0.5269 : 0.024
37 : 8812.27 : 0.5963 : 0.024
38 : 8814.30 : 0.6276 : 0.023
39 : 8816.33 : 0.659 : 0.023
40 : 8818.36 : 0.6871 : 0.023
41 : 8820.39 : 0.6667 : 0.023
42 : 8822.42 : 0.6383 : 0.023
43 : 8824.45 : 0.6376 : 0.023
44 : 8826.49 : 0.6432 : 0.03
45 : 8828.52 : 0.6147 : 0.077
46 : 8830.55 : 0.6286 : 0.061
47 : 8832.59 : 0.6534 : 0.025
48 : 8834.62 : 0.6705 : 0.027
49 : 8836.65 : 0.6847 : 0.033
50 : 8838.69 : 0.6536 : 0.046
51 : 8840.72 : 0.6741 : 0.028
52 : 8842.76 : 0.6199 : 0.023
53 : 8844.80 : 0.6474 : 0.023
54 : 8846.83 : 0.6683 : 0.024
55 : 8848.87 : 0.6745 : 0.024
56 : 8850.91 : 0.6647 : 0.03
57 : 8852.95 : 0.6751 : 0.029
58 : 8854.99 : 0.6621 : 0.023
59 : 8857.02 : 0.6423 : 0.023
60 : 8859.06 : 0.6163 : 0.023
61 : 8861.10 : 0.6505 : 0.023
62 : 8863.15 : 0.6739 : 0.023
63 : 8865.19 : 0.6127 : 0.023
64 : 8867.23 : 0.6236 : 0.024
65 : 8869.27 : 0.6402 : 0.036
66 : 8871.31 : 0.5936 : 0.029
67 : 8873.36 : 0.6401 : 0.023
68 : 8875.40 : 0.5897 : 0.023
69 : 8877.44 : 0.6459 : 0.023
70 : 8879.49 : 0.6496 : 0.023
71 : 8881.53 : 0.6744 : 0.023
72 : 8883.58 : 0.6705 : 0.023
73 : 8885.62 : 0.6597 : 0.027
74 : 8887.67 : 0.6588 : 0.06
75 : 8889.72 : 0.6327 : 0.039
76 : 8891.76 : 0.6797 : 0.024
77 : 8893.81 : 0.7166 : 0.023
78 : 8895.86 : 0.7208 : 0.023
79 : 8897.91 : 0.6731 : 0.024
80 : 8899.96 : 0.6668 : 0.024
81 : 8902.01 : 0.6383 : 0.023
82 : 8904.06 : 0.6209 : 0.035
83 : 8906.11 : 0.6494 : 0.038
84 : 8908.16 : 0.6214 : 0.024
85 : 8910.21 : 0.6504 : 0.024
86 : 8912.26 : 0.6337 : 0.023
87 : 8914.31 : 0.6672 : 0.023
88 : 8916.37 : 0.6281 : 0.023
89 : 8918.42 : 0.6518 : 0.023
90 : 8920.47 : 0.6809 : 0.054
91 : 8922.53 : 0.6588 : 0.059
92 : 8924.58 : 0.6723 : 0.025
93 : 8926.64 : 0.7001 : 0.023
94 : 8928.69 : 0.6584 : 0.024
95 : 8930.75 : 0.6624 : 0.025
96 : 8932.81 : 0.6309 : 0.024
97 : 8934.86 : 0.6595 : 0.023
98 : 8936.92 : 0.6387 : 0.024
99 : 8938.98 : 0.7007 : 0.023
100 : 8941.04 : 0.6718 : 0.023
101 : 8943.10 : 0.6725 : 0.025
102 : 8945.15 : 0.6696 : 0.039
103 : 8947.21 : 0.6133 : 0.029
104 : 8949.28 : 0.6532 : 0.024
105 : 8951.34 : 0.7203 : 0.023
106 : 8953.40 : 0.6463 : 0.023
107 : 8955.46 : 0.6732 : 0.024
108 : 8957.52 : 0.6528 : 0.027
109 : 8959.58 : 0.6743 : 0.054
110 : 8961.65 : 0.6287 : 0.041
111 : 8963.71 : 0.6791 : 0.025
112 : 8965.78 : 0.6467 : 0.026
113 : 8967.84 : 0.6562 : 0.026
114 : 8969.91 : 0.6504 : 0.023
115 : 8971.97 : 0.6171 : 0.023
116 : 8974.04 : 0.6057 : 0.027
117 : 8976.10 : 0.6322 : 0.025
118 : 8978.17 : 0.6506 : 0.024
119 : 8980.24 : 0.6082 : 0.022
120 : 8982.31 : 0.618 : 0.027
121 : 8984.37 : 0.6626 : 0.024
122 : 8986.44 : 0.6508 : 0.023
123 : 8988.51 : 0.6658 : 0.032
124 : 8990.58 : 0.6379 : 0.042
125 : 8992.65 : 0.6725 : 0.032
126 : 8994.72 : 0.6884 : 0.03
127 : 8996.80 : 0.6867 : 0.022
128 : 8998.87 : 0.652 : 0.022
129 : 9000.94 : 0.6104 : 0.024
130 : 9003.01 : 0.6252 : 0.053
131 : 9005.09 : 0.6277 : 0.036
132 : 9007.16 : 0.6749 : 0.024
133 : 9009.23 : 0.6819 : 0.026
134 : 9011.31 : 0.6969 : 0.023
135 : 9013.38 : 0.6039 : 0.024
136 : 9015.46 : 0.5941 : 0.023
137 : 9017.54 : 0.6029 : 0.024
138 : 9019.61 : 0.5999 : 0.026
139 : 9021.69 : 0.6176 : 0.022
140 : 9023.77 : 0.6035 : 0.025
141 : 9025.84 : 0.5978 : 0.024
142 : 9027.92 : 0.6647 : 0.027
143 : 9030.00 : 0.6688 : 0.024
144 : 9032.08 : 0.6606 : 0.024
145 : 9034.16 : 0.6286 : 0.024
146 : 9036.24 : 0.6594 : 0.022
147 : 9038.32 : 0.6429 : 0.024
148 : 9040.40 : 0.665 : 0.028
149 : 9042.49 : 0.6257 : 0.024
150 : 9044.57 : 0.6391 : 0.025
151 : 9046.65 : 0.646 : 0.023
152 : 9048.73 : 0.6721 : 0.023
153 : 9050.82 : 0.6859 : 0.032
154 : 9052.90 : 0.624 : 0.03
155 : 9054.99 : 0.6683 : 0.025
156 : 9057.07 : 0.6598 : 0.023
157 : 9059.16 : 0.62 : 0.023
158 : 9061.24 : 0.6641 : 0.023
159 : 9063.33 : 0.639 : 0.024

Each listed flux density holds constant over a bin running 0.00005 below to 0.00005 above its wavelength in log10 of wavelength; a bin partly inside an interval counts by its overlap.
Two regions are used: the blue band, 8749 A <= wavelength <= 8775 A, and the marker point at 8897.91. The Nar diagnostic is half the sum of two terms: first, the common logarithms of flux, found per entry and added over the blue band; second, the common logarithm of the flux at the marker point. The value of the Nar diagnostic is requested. -1.31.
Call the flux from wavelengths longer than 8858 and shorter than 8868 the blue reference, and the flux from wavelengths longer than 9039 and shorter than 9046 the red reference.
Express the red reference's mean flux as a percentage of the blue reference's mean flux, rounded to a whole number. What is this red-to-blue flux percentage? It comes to 101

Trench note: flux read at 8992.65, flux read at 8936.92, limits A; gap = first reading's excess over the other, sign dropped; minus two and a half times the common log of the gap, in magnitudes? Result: 3.68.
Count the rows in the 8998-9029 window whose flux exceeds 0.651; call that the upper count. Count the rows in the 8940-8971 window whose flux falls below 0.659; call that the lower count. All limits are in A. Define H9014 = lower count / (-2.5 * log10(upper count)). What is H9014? -4.6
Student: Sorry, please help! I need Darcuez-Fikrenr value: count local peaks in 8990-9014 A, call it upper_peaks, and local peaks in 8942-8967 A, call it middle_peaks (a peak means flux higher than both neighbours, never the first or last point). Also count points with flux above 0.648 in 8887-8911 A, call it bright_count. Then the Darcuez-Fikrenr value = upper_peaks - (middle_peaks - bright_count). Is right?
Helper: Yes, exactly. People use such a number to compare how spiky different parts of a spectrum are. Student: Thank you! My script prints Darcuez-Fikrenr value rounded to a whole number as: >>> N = 6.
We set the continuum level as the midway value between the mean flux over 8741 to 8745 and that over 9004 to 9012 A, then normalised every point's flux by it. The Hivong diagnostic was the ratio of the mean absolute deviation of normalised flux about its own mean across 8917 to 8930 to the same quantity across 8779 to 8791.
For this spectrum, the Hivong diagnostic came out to 0.40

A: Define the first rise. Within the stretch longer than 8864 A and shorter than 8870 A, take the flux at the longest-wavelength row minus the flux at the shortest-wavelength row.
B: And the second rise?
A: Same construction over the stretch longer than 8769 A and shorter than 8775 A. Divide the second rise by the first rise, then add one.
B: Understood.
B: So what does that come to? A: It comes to 2.0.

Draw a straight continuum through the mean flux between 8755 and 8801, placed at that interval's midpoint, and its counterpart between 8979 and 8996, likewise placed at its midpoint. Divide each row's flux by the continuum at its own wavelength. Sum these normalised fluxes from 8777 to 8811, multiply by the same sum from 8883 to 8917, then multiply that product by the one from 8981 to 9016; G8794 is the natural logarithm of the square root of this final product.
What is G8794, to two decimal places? 4.25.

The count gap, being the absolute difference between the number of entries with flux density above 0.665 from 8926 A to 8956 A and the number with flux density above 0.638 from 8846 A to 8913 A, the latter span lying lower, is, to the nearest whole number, 17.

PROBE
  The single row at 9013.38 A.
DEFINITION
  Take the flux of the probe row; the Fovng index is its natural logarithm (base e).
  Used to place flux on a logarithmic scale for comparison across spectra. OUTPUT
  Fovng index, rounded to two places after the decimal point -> -0.50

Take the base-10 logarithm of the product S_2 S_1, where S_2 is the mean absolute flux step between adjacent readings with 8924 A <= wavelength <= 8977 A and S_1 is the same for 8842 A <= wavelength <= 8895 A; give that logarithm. -3.11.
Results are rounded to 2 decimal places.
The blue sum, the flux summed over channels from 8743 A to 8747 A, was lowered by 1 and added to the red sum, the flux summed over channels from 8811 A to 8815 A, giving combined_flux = 1.54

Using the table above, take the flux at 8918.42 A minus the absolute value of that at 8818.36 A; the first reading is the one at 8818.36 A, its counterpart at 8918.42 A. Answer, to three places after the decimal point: -0.035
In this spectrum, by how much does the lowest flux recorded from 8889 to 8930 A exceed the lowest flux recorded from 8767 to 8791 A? 0.013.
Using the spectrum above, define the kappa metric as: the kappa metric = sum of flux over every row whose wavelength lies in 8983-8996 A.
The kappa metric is 3.98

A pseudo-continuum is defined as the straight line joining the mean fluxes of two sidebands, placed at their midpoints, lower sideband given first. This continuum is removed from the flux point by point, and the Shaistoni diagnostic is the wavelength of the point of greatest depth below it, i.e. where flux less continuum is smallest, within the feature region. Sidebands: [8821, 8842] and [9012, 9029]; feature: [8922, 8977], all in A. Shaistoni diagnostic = 8974.04 A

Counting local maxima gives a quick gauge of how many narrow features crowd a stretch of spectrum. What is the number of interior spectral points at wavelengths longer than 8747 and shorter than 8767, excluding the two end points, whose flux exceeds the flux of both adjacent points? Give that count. 3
